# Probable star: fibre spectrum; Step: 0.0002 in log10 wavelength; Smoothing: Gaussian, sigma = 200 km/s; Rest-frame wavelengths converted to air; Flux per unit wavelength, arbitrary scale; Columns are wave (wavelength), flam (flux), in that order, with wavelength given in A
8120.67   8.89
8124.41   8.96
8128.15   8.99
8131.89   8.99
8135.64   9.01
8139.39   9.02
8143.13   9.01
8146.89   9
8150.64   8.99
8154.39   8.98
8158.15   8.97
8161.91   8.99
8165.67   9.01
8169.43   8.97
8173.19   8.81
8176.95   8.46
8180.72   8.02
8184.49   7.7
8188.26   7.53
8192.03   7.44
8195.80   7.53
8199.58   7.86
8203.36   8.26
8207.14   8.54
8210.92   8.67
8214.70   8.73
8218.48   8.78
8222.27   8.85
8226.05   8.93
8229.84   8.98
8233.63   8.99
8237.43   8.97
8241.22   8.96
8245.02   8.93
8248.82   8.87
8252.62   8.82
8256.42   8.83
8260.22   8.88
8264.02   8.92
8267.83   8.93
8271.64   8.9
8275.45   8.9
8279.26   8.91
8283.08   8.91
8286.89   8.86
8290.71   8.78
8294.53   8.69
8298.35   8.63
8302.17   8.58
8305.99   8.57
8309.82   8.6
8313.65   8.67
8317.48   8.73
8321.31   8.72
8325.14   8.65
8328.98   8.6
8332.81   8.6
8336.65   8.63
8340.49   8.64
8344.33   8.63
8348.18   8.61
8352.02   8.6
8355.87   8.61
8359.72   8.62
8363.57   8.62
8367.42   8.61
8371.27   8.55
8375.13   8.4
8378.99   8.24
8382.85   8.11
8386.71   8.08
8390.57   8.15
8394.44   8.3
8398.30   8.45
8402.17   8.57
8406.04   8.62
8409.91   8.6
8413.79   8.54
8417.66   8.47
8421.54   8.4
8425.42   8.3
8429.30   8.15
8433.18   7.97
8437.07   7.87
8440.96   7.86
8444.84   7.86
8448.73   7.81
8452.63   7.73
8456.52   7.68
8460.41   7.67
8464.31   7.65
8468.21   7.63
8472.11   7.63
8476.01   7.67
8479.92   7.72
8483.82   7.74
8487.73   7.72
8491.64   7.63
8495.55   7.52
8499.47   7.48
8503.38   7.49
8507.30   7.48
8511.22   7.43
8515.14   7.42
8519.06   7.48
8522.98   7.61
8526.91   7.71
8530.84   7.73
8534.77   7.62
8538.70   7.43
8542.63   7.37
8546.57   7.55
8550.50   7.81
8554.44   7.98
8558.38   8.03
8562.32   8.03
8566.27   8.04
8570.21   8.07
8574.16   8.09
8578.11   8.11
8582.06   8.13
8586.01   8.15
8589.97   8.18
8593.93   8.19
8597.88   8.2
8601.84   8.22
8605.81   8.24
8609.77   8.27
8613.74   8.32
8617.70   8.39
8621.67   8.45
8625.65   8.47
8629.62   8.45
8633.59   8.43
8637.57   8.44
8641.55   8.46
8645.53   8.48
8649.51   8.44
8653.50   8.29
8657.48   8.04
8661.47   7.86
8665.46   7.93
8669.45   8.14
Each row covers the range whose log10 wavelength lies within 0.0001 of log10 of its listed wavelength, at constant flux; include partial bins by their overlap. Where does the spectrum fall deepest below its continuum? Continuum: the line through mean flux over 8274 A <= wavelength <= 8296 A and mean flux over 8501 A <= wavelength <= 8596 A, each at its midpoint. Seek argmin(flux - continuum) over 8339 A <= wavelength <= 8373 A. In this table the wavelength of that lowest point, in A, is 8340.49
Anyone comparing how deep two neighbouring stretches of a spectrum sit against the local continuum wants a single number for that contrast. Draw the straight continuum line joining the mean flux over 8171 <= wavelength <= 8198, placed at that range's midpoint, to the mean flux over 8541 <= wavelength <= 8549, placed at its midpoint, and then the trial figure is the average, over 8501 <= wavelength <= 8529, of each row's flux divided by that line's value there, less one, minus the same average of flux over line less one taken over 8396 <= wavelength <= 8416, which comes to -0.117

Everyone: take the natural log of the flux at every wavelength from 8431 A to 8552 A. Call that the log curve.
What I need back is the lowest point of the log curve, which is 2.00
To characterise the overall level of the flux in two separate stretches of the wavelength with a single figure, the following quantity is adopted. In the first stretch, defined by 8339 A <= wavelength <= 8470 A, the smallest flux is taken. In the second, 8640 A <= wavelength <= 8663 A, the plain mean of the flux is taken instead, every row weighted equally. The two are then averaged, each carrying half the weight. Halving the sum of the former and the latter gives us 7.95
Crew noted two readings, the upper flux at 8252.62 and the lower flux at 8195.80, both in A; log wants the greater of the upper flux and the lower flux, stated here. 8.82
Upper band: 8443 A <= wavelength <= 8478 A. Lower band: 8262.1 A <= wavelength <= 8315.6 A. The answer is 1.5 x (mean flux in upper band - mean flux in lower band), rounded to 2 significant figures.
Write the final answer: -1.6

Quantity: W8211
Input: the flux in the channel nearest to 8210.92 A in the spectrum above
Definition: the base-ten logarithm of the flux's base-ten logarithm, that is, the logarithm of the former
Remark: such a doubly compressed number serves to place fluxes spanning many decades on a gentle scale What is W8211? -0.028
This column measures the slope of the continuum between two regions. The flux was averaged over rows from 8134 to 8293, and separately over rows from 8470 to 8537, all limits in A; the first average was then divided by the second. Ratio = 1.15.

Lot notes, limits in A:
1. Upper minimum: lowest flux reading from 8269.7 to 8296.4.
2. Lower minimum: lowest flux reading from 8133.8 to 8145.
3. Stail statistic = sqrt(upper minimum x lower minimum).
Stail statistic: 8.85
